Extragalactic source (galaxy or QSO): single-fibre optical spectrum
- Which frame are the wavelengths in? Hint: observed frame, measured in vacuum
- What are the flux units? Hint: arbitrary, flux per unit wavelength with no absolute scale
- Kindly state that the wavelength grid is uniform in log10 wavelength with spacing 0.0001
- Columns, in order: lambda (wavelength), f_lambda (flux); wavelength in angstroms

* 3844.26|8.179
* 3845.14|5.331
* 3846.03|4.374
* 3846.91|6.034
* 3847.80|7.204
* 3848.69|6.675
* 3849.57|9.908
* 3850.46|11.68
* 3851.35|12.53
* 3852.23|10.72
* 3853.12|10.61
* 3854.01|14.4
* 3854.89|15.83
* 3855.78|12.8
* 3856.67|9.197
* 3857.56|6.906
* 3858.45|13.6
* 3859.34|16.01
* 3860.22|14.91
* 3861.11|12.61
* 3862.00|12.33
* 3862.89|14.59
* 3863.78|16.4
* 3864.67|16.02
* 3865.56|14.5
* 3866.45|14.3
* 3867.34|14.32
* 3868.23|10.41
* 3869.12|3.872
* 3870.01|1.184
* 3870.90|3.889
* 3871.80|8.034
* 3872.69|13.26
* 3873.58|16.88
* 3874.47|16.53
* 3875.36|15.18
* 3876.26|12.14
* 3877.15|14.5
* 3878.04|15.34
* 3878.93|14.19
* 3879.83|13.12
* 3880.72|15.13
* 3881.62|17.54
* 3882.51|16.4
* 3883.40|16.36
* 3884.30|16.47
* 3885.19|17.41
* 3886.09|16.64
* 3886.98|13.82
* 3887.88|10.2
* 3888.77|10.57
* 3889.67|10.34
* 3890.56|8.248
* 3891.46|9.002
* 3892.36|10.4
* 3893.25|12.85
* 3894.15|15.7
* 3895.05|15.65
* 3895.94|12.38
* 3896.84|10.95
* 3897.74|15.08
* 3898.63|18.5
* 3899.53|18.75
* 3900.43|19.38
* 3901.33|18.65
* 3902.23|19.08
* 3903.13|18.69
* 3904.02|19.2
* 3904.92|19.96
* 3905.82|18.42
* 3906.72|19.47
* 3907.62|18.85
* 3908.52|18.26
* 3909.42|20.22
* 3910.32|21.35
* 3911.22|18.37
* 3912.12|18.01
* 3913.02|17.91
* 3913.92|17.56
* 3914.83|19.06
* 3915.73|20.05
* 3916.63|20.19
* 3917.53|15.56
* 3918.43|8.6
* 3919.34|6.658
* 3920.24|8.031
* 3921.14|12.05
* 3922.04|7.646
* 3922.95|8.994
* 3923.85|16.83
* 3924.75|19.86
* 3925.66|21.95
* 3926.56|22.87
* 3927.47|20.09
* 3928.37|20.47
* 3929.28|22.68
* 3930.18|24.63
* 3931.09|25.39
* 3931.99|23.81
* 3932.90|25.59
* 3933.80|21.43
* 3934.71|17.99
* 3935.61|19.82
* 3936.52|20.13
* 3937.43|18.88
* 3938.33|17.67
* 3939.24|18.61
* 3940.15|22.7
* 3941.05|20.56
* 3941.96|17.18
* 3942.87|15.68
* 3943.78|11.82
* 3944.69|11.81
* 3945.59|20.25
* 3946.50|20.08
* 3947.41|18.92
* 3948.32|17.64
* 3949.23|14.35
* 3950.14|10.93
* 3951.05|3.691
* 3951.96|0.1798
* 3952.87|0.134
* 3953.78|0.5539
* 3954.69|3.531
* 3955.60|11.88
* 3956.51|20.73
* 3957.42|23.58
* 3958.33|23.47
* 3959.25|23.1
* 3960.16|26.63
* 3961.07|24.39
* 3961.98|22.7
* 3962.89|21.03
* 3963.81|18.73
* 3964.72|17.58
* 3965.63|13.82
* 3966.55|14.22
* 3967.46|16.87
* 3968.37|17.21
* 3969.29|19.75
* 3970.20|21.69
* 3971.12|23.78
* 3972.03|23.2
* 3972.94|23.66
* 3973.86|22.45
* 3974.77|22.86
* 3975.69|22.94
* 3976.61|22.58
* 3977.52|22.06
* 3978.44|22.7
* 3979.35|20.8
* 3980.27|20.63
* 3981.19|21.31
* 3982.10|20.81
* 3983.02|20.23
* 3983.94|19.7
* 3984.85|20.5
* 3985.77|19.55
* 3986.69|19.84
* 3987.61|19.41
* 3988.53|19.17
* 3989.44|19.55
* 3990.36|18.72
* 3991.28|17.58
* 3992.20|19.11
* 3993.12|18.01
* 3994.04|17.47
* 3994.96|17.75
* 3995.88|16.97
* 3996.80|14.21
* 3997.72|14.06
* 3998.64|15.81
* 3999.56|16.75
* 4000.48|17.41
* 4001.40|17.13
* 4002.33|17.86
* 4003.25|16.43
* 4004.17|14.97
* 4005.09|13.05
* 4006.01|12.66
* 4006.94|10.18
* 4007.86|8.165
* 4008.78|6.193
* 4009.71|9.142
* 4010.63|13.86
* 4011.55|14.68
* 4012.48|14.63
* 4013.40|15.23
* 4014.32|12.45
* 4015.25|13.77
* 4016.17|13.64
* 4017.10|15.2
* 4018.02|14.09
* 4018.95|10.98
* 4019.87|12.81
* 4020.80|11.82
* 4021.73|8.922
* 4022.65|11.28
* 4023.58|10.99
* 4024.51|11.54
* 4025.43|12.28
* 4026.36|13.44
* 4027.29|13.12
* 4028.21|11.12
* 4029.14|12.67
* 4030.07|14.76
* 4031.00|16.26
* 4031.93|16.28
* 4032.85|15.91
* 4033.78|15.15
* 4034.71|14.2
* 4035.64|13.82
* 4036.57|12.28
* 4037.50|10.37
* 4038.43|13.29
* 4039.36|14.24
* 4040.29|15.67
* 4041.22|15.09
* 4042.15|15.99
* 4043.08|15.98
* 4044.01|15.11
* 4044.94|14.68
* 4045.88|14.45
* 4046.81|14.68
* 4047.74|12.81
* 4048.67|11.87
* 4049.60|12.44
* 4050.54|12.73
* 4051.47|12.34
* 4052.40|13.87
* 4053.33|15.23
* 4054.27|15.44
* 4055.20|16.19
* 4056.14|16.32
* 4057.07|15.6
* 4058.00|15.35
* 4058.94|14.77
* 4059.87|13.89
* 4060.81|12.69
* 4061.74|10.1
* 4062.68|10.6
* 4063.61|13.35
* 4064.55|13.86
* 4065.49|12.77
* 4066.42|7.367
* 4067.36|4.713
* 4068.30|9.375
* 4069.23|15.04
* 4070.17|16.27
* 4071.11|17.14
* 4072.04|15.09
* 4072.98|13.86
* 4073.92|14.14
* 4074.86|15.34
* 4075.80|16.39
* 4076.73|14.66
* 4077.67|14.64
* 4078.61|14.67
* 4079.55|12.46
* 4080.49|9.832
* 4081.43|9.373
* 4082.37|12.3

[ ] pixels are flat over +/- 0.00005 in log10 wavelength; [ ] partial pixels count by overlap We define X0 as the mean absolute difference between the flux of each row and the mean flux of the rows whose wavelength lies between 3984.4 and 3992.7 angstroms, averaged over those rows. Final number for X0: 0.56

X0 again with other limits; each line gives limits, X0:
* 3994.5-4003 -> 1.16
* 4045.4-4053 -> 0.89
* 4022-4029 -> 0.84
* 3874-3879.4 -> 1.04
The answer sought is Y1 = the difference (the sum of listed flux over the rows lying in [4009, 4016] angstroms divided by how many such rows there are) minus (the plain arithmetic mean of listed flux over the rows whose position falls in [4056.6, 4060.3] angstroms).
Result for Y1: -2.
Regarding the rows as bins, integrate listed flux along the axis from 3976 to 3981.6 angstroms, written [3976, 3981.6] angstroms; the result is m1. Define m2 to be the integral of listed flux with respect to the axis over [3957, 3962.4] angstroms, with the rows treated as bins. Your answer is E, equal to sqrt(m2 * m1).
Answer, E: 125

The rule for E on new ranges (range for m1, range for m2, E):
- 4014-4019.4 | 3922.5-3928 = 86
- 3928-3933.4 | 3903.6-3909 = 115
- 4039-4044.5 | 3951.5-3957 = 54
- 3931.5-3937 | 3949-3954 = 53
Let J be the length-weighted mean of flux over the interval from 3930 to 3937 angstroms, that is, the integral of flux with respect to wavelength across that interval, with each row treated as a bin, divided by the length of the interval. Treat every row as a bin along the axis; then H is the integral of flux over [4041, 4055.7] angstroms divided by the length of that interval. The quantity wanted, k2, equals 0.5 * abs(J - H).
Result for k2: 4.0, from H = 14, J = 22.2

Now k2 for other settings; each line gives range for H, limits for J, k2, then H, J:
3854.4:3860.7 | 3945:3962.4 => 1.1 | 13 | 15.1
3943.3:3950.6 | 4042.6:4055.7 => 0.8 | 16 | 14.1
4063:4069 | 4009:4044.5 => 1.5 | 10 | 13.4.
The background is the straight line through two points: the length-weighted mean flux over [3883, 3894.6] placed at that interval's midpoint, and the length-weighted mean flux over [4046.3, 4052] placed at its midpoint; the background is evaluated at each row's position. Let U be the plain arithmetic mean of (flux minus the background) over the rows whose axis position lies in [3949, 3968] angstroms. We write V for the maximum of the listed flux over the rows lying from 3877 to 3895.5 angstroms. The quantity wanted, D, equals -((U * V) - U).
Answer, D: -33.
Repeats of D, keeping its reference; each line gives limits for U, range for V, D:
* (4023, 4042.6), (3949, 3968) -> -23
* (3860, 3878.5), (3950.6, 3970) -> 12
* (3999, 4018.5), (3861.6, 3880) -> -13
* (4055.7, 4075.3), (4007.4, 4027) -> -5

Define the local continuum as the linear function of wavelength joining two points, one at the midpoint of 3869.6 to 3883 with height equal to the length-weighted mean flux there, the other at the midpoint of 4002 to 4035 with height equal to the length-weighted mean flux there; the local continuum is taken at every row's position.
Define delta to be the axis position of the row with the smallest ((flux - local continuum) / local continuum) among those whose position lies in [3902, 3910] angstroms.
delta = 3908.52 angstroms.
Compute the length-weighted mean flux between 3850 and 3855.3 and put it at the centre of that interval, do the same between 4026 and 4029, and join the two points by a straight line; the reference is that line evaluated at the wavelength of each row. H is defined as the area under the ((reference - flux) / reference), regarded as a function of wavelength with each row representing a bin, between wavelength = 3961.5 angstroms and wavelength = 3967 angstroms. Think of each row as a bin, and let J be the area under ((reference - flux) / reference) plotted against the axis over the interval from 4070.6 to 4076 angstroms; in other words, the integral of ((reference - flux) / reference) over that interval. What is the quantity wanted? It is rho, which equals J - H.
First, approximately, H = -2.4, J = -1.2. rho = 1.2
